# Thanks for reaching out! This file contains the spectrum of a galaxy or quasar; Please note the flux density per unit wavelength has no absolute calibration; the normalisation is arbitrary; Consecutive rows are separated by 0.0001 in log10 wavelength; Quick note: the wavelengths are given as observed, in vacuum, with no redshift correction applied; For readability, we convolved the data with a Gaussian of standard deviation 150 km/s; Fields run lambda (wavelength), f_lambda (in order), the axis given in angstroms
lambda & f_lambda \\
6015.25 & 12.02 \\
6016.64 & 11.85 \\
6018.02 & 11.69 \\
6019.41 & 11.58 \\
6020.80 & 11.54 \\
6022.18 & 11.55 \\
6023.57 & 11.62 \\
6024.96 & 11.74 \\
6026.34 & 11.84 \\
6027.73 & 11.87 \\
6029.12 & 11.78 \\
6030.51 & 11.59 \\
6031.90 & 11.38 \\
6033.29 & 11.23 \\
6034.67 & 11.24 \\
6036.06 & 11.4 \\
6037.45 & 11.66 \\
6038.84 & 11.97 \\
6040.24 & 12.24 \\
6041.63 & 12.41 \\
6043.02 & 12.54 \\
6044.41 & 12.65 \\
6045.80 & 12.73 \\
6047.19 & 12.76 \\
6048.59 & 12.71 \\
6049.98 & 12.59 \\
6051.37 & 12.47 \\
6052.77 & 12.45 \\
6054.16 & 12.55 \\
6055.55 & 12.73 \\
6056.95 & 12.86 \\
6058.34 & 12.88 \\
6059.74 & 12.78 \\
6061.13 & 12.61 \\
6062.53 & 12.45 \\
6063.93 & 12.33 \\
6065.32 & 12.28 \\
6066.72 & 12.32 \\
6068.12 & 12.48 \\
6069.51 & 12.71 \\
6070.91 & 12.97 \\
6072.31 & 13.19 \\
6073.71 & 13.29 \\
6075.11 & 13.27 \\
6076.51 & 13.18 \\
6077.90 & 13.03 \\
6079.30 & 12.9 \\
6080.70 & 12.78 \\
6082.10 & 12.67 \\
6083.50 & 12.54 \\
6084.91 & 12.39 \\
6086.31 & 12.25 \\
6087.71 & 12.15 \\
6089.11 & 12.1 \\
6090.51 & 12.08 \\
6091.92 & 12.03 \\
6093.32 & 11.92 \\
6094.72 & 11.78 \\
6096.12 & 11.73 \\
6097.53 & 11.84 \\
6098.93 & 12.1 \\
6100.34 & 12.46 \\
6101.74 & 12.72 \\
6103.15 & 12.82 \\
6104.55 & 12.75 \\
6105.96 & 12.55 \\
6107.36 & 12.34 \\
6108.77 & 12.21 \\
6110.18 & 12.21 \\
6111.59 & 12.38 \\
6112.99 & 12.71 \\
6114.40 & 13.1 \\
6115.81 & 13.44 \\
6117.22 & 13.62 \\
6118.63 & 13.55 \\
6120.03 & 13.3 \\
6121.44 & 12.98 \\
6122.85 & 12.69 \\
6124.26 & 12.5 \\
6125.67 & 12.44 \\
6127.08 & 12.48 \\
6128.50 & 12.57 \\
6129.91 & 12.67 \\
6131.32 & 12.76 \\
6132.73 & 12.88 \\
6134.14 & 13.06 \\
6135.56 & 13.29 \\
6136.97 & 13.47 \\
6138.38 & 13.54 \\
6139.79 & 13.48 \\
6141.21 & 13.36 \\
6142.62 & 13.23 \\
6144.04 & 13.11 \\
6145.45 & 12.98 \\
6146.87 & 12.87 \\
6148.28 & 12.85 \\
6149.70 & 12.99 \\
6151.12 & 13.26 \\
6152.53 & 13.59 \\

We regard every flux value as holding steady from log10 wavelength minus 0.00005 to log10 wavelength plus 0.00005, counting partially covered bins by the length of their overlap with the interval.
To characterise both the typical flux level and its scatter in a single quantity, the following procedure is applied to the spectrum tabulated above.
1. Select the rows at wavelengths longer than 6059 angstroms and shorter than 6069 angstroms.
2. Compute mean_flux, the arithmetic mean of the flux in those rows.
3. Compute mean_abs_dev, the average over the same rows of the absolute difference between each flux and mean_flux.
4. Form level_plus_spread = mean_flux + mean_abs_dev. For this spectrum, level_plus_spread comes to 12.6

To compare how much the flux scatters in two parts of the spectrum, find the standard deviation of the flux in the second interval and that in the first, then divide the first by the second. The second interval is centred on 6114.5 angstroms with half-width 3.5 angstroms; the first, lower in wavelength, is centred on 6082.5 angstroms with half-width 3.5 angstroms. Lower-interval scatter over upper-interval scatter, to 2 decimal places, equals 0.39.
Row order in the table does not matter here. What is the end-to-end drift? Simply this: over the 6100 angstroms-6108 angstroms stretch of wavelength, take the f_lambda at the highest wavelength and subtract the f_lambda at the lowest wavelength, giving -0.12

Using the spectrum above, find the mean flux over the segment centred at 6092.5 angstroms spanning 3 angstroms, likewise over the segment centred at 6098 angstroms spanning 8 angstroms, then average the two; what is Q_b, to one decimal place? 12.0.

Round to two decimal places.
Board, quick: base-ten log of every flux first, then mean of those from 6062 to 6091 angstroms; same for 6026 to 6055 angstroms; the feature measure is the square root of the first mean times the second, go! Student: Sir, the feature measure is 1.09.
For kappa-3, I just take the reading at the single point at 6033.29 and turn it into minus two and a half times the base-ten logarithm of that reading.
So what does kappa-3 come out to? -2.63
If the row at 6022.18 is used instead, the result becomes -2.66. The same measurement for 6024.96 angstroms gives -2.67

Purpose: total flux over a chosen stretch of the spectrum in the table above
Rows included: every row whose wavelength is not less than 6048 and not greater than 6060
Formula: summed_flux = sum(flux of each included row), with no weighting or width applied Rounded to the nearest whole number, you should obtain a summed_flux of 114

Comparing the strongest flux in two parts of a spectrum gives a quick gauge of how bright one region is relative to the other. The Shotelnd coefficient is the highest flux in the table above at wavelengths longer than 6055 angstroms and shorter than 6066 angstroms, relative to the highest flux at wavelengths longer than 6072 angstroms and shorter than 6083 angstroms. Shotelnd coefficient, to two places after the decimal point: 0.97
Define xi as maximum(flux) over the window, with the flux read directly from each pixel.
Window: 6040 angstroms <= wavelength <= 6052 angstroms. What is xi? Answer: 12.76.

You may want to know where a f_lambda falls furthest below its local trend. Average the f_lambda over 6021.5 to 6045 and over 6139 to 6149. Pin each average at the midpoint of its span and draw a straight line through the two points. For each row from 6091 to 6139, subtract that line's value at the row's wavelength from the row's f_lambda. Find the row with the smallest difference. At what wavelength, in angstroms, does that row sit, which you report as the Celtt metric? 6096.12 angstroms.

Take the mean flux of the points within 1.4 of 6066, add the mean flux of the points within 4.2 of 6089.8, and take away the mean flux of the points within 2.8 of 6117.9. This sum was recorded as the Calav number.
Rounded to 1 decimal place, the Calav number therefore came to 10.9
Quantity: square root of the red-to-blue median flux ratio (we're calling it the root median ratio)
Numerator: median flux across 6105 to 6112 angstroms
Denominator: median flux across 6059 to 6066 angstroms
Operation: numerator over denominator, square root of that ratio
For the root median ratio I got 1.00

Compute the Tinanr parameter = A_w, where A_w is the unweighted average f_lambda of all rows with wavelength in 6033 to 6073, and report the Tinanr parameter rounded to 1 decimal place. 12.4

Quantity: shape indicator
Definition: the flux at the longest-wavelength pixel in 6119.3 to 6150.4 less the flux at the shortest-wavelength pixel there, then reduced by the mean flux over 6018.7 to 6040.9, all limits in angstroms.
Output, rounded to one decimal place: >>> -11.9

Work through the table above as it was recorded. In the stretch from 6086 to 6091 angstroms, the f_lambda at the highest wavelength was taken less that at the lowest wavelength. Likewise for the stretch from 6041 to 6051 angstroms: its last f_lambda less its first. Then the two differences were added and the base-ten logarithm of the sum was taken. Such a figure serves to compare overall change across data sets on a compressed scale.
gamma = -2.0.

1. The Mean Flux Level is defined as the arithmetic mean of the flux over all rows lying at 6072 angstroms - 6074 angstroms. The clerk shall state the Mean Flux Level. 13.2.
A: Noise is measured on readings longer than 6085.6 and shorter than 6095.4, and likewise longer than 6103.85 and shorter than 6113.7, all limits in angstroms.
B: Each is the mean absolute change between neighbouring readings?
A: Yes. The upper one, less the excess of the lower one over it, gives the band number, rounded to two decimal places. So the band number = 0.27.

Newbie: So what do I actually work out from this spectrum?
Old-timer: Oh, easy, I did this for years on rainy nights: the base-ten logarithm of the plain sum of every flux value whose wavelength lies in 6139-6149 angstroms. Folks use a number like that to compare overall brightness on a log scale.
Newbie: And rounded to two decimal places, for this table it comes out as 1.96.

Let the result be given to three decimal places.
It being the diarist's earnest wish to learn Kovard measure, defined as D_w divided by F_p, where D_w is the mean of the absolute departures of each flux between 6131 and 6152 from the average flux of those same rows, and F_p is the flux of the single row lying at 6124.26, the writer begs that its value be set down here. 0.017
